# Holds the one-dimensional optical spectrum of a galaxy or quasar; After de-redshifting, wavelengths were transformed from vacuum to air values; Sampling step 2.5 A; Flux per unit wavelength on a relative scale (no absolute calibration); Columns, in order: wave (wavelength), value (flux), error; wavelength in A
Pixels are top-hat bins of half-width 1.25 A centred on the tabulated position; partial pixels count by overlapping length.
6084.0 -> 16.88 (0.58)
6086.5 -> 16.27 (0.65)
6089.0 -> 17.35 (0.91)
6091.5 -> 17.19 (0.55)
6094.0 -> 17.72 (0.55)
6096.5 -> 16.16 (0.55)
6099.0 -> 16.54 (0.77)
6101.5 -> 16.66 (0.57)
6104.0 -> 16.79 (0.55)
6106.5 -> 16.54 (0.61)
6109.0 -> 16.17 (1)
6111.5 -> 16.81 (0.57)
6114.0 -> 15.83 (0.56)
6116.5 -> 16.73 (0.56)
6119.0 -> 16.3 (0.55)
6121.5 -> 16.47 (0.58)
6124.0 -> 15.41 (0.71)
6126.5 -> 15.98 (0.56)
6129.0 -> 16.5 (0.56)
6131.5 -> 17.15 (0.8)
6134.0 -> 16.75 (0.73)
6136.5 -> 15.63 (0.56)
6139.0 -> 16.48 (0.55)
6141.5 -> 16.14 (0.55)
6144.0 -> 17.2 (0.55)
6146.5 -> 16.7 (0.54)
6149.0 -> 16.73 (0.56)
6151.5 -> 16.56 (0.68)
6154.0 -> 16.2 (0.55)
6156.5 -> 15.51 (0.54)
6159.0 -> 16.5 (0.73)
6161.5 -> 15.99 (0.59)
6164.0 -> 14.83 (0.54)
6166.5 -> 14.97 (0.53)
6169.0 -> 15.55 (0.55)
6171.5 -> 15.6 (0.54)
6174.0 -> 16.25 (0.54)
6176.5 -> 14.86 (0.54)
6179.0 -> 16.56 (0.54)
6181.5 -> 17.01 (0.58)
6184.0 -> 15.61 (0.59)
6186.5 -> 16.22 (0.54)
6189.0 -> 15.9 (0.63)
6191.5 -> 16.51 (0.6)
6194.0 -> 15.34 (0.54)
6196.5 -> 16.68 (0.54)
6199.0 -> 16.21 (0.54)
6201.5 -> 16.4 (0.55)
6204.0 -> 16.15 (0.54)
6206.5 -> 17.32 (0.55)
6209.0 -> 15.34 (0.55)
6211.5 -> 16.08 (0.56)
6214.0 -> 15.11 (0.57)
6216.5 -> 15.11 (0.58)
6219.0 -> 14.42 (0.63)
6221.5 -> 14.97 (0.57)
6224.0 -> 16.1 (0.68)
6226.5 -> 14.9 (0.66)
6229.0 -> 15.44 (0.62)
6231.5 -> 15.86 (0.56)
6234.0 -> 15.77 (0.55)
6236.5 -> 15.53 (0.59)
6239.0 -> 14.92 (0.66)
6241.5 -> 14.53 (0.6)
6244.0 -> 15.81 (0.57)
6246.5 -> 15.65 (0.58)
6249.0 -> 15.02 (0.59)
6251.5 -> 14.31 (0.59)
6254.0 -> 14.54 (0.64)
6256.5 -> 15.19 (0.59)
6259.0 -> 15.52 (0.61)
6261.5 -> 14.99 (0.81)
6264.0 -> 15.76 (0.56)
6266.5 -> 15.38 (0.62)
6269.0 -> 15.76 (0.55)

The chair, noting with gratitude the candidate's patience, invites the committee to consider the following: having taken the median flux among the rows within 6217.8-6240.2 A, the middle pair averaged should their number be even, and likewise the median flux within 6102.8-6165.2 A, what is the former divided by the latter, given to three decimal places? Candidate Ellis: 0.937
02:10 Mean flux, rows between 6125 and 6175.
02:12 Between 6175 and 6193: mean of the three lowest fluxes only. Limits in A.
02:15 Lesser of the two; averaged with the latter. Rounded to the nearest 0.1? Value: 15.5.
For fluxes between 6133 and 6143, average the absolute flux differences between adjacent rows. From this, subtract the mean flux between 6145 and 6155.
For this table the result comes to -15.8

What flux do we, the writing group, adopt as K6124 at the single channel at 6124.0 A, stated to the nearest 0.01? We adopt 15.41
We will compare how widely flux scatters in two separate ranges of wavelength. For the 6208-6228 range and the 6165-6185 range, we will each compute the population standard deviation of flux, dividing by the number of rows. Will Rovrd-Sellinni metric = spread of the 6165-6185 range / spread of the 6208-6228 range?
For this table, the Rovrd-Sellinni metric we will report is 1.3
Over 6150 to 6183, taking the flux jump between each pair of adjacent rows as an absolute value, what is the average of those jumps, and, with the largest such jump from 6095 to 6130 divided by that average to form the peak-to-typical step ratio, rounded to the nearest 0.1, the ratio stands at 1.5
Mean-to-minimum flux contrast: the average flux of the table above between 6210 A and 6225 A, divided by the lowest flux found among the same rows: 1.06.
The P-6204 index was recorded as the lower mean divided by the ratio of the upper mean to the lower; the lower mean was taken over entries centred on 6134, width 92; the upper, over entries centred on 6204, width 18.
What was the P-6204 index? 16.3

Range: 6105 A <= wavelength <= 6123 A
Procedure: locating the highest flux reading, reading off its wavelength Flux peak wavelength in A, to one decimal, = 6111.5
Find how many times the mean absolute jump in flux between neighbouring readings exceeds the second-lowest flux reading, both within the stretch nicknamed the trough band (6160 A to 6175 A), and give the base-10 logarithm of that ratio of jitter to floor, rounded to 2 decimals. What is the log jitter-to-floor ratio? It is -1.46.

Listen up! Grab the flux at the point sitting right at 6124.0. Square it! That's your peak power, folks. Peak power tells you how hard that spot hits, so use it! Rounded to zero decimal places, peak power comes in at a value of 237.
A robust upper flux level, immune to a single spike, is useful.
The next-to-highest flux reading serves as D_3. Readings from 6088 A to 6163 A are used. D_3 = 17.35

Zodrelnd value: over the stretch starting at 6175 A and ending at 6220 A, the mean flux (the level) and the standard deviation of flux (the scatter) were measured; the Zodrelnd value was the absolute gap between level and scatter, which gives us 15.2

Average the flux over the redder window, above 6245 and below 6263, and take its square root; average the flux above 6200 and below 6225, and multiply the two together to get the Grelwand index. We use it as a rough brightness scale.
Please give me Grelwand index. 60.9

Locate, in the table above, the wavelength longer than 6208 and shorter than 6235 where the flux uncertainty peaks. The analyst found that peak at 6224.0 A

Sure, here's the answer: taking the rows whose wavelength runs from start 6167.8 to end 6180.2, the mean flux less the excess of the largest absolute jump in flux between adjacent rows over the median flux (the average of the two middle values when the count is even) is 29.7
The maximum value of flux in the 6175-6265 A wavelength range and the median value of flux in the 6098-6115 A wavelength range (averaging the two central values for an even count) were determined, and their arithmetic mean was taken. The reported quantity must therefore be 16.93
